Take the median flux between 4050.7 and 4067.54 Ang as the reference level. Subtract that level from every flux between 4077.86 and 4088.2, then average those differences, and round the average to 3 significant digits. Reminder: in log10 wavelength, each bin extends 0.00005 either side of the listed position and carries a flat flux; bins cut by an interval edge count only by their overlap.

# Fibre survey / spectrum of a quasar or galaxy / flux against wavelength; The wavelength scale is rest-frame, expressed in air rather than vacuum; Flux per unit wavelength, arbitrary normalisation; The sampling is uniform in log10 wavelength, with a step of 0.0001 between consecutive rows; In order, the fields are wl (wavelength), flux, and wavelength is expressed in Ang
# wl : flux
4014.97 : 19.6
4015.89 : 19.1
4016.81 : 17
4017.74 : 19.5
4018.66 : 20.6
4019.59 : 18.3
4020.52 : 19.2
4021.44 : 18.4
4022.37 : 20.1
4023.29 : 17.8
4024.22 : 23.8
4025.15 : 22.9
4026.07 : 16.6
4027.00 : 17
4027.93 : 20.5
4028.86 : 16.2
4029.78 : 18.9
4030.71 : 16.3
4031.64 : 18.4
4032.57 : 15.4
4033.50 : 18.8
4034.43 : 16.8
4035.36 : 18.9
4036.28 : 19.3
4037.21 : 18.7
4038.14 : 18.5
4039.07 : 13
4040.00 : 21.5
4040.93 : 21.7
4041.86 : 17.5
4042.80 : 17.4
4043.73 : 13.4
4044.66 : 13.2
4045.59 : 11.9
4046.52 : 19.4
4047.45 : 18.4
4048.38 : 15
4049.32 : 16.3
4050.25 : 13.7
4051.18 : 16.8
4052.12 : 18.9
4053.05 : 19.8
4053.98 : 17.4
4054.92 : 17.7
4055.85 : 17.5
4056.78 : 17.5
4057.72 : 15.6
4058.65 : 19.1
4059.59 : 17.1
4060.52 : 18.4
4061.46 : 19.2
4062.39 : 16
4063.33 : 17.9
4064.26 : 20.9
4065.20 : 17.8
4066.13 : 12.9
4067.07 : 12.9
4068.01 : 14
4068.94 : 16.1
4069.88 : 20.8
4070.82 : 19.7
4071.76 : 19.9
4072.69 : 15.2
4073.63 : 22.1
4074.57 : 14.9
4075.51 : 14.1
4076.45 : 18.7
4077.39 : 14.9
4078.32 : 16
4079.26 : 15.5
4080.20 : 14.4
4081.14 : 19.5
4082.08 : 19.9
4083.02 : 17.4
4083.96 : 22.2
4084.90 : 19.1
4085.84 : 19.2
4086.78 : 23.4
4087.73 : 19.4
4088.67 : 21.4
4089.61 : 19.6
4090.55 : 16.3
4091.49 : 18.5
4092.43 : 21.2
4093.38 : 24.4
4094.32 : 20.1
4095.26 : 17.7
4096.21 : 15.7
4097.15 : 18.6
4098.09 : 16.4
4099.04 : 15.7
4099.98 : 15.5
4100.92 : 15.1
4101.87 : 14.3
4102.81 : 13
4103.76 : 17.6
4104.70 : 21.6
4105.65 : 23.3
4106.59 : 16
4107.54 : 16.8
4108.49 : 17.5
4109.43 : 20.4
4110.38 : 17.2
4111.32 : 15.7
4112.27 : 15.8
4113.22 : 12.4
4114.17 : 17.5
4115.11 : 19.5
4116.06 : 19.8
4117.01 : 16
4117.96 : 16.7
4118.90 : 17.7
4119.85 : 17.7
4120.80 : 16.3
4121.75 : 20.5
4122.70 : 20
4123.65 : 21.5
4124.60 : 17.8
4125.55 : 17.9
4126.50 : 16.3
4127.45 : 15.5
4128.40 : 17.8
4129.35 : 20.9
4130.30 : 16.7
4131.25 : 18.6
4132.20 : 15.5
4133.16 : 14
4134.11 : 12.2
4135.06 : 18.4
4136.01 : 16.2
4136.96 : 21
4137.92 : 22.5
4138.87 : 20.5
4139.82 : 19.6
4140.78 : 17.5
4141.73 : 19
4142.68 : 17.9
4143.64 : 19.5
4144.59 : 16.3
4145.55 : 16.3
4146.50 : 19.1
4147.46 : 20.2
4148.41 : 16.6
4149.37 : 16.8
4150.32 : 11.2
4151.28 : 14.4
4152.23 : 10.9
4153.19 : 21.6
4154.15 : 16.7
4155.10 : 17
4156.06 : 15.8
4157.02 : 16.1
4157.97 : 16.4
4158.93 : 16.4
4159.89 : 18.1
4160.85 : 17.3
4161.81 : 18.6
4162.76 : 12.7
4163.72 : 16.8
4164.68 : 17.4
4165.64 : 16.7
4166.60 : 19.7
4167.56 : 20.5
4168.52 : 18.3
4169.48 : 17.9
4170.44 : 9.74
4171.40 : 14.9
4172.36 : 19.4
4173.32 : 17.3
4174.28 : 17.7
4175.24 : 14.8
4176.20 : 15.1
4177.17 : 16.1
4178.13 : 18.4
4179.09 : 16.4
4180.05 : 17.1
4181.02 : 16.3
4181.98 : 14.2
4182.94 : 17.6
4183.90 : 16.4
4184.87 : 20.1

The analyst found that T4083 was 1.13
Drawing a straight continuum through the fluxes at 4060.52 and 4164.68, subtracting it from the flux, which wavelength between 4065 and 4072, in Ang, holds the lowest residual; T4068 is 4066.13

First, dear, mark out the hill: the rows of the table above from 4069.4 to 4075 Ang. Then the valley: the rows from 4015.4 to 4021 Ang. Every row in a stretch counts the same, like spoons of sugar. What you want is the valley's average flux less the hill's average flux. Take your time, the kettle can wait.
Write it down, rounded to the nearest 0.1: 0.2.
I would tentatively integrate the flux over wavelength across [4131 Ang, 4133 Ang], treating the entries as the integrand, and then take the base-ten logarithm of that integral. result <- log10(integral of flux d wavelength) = 1.51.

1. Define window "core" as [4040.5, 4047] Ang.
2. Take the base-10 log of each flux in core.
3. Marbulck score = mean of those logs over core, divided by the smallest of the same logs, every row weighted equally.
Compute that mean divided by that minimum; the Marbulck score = 1.12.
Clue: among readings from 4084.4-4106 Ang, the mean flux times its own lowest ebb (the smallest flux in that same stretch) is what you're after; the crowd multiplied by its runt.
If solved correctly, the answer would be 241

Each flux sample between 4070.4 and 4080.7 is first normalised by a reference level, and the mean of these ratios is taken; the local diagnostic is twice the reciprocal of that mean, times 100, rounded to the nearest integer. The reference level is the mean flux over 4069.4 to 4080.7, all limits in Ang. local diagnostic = 204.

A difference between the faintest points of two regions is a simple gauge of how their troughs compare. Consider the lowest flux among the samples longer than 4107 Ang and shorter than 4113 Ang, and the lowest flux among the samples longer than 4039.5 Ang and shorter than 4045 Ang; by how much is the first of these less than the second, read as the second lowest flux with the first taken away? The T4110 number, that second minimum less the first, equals -2.5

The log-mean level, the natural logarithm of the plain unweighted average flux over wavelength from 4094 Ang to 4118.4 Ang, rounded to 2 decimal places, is 2.84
